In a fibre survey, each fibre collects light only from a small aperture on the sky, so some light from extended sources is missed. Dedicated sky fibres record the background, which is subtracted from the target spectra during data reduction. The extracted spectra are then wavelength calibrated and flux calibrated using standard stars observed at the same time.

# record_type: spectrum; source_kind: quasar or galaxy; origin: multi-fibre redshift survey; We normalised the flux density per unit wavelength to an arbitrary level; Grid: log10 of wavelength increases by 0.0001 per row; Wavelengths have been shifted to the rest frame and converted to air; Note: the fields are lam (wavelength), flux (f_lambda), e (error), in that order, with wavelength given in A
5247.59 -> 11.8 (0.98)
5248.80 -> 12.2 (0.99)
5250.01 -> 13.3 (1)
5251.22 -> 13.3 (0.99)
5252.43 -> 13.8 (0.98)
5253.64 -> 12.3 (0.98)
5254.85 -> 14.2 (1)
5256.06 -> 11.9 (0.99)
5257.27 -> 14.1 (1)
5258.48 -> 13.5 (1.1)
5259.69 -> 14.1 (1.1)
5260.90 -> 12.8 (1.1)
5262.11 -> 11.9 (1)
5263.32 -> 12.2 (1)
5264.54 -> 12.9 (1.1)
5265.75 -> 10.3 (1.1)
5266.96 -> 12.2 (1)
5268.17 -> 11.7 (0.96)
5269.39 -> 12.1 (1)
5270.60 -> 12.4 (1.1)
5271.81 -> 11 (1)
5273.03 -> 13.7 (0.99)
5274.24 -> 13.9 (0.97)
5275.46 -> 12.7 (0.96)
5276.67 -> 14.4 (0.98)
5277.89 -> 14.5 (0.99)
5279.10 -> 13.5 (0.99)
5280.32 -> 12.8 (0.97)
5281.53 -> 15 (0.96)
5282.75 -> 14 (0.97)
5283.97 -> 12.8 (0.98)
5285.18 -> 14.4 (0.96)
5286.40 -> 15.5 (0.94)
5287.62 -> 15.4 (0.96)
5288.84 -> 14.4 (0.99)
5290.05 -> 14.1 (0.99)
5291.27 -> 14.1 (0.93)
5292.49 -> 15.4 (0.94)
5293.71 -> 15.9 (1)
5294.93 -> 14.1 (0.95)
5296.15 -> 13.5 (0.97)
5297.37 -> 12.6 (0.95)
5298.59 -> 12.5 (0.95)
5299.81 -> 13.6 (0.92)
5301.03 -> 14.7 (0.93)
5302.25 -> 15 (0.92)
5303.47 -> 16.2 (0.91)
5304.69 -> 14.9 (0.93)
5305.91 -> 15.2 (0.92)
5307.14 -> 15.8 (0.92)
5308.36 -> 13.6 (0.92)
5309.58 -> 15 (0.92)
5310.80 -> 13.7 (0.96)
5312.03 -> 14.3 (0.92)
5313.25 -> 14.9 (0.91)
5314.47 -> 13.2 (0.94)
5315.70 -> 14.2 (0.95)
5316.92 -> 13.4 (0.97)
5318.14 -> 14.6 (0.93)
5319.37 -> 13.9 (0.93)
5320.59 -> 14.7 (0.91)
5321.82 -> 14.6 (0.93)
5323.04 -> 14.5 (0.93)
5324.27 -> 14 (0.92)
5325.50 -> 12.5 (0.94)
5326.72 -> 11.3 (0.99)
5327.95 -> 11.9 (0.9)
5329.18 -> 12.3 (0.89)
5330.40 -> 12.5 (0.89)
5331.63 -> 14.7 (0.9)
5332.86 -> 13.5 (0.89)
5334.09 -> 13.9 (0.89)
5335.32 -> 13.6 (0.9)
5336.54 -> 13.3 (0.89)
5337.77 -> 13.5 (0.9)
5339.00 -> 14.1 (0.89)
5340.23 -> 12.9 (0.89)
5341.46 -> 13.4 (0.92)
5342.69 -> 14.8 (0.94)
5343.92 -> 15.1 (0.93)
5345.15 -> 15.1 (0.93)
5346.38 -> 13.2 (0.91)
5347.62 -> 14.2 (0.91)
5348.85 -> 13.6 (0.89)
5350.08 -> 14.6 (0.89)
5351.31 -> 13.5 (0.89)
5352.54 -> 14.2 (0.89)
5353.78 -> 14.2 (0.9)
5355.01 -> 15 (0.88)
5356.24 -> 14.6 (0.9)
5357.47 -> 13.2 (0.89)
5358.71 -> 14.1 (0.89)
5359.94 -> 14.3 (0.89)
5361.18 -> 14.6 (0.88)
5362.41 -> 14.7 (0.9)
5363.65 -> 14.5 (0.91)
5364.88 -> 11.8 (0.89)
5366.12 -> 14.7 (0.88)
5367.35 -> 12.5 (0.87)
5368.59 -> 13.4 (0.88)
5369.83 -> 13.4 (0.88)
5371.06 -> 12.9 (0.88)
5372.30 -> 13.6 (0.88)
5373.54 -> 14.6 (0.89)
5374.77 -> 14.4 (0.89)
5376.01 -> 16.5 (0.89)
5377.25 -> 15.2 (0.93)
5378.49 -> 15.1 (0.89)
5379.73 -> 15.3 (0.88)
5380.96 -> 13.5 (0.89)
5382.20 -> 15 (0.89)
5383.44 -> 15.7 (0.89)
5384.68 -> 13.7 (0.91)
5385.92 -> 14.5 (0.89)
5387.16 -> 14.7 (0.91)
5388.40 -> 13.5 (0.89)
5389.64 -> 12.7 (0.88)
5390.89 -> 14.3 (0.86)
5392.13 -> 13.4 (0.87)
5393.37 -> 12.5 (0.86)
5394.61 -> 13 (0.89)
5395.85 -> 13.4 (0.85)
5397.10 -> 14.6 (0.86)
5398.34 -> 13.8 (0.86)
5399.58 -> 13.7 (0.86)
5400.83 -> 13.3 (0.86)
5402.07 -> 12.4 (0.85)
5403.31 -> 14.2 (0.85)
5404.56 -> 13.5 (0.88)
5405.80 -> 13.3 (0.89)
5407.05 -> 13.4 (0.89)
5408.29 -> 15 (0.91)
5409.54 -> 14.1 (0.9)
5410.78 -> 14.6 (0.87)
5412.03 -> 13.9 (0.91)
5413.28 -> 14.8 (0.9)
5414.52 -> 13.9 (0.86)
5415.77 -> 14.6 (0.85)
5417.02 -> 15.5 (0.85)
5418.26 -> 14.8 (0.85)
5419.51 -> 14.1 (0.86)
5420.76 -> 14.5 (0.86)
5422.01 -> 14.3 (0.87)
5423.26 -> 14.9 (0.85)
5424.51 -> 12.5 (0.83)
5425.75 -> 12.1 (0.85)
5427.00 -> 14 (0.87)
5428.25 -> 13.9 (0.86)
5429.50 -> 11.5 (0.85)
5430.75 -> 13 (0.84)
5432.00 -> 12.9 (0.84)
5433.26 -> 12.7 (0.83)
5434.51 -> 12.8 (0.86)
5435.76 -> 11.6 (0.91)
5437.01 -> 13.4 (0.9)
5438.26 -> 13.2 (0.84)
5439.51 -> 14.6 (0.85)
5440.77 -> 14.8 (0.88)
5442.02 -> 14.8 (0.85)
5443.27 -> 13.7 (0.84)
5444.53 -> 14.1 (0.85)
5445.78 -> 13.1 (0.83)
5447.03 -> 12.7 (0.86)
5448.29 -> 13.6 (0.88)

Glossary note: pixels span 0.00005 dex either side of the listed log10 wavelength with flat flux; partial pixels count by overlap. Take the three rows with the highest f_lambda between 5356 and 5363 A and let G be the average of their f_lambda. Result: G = 14.6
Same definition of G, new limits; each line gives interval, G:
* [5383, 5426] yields 15.4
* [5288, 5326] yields 16.0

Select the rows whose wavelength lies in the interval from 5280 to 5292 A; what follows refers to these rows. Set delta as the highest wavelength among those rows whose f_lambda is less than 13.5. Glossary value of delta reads 5283.97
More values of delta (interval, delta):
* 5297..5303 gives 5298.59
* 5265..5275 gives 5271.81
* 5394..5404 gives 5402.07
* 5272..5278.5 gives 5275.46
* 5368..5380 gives 5371.06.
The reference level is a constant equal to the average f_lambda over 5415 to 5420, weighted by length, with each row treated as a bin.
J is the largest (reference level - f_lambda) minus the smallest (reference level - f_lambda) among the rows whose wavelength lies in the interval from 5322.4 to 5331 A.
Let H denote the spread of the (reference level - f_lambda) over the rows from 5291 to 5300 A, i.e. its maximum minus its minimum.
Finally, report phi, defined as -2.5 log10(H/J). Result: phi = -0.07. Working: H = 3.4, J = 3.2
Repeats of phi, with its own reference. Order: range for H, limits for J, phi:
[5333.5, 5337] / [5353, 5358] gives 1.19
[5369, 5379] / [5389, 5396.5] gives -0.75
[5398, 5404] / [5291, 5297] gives 0.31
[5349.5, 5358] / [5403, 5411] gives -0.06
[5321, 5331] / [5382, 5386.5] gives -0.54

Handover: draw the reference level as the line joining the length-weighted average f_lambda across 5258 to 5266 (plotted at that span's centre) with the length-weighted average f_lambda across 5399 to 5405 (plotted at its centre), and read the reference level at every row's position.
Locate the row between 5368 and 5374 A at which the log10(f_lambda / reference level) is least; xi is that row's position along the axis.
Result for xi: 5371.06 A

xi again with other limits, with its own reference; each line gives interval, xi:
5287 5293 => 5291.27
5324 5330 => 5326.72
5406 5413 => 5407.05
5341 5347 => 5346.38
